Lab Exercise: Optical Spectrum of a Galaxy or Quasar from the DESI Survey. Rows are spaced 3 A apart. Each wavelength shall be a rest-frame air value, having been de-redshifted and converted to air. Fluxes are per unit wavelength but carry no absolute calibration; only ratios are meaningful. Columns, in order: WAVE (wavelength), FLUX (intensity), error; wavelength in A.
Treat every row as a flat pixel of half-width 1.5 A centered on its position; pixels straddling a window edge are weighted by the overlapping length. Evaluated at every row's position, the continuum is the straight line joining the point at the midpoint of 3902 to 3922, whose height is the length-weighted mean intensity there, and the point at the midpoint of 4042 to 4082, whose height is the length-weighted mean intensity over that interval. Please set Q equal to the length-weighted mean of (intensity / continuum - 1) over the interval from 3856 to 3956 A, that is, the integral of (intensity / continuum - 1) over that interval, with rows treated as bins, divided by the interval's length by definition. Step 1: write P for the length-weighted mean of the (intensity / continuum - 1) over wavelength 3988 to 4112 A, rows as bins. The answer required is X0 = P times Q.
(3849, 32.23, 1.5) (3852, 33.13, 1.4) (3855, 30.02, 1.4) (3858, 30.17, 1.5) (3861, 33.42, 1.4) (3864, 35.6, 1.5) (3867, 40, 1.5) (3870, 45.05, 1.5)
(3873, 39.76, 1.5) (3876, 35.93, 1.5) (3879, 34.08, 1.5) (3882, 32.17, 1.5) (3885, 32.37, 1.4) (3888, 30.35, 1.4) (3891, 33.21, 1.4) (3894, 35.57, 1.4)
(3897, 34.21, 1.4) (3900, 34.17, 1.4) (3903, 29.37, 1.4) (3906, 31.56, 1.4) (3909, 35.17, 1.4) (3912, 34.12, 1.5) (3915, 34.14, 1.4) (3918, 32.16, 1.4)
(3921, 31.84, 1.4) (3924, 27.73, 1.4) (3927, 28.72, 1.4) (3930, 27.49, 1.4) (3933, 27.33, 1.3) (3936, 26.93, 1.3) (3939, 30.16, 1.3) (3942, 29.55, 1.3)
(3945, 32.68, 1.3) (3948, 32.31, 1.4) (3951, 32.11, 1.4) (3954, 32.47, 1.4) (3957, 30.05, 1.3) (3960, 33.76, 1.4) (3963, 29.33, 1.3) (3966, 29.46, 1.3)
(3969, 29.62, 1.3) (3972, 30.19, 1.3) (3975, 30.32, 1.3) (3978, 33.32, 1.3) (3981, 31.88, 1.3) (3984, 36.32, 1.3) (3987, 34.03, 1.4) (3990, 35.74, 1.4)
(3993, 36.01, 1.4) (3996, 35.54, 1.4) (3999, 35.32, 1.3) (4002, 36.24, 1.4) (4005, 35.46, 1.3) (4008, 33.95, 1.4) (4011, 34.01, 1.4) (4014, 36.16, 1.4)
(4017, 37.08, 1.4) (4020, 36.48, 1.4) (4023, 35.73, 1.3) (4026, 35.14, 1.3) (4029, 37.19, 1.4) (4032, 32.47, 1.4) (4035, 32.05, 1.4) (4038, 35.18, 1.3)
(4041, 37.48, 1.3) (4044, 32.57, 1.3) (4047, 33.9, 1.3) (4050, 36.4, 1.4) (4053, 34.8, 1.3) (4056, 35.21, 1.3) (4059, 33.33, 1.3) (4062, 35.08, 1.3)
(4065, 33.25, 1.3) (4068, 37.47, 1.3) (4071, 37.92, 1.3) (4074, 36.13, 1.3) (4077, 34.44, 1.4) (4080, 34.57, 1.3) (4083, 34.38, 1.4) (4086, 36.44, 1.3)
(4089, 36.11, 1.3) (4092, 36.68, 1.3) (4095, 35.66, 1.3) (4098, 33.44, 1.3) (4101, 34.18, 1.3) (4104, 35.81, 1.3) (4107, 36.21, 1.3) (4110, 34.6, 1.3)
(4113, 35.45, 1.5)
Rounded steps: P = 0.012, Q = 0.005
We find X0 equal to 0.0001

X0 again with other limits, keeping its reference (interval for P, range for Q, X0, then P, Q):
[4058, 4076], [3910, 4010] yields -0.0006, 0.013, -0.043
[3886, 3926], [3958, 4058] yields 0.0000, -0.003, -0.001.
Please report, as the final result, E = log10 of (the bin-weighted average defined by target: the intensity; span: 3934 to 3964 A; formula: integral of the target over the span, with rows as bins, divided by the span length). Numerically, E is 1.49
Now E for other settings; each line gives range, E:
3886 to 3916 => 1.52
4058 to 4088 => 1.55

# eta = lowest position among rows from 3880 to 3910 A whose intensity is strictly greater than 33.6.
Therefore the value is 3894 A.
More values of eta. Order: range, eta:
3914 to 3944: 3915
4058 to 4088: 4062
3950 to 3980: 3960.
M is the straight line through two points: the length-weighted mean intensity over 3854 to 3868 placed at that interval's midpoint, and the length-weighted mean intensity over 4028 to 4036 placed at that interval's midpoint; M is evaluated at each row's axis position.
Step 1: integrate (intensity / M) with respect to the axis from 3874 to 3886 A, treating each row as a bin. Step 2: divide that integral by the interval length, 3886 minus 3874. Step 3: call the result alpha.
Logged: 1.01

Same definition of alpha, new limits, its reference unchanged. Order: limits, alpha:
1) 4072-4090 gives 1.05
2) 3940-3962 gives 0.94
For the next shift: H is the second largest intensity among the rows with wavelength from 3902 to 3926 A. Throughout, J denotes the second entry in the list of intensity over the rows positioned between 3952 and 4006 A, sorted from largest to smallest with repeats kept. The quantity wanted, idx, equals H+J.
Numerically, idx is 70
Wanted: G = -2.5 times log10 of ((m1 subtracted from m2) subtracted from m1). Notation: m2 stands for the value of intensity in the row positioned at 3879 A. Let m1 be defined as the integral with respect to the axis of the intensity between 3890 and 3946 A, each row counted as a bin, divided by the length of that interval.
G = -3.64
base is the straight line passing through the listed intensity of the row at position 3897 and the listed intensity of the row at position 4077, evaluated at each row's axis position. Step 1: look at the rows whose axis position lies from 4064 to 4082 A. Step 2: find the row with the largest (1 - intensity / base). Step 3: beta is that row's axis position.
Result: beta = 4065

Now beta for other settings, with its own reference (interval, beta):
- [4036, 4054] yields 4044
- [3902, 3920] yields 3903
